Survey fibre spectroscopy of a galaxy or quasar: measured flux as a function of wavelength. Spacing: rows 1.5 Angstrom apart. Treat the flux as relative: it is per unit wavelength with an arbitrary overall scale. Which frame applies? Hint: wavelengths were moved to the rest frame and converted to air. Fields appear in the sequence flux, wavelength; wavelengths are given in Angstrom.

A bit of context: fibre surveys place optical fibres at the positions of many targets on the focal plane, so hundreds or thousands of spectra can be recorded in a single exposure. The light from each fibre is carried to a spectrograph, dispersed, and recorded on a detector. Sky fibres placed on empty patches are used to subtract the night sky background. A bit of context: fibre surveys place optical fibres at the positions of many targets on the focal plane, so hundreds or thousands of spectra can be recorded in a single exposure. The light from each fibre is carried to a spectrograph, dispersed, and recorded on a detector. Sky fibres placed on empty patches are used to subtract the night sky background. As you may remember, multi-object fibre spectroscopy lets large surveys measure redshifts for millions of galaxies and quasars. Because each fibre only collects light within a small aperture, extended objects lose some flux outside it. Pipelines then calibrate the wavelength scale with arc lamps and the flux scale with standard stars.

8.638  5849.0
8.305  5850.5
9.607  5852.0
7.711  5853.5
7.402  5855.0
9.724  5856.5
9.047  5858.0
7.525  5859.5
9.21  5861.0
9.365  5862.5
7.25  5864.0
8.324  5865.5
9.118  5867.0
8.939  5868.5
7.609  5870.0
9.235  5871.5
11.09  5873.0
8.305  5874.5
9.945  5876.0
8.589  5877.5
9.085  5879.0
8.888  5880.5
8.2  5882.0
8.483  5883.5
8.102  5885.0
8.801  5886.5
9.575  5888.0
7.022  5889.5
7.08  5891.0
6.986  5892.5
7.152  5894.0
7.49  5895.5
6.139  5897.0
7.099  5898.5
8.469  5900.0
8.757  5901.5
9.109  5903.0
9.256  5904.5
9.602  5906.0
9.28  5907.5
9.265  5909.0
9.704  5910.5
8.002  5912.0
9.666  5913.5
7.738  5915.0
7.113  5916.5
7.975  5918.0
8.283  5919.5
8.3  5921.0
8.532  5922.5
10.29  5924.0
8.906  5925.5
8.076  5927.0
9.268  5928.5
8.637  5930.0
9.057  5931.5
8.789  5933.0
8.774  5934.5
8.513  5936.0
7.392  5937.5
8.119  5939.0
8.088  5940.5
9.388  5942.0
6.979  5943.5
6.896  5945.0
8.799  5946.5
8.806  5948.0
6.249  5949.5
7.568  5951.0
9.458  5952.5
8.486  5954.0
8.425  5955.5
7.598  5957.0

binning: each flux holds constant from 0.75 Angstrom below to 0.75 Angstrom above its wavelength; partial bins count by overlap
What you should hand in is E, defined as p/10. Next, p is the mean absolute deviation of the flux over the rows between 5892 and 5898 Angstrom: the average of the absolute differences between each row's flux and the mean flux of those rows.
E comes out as 0.04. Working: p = 0.4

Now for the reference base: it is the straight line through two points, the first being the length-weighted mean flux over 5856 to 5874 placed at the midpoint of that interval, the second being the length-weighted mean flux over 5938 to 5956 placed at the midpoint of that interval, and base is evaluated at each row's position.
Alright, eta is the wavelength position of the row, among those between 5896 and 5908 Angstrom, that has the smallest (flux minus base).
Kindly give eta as 5897.0 Angstrom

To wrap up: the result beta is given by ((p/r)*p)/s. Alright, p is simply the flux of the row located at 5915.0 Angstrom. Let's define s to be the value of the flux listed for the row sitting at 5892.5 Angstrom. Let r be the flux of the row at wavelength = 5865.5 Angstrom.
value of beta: 1.03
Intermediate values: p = 7.738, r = 8.324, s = 6.986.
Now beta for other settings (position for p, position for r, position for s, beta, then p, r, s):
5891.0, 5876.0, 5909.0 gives 0.54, 7.08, 9.945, 9.265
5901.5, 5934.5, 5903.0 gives 0.96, 8.757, 8.774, 9.109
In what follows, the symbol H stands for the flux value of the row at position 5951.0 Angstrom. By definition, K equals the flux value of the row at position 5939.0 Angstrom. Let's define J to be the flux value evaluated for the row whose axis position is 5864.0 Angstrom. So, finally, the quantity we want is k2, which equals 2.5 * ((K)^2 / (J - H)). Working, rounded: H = 7.568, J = 7.25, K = 8.119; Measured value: -518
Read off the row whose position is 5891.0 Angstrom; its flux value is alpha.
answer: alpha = 7.08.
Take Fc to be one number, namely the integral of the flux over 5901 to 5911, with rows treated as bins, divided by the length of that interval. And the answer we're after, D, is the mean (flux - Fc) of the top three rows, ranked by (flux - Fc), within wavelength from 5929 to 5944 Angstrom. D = -0.2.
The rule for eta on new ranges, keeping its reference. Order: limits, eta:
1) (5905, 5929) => 5916.5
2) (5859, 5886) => 5864.0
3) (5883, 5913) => 5897.0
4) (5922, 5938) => 5937.5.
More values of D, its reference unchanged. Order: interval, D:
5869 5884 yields 0.8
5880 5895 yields -0.2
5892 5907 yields 0.0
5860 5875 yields 0.6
